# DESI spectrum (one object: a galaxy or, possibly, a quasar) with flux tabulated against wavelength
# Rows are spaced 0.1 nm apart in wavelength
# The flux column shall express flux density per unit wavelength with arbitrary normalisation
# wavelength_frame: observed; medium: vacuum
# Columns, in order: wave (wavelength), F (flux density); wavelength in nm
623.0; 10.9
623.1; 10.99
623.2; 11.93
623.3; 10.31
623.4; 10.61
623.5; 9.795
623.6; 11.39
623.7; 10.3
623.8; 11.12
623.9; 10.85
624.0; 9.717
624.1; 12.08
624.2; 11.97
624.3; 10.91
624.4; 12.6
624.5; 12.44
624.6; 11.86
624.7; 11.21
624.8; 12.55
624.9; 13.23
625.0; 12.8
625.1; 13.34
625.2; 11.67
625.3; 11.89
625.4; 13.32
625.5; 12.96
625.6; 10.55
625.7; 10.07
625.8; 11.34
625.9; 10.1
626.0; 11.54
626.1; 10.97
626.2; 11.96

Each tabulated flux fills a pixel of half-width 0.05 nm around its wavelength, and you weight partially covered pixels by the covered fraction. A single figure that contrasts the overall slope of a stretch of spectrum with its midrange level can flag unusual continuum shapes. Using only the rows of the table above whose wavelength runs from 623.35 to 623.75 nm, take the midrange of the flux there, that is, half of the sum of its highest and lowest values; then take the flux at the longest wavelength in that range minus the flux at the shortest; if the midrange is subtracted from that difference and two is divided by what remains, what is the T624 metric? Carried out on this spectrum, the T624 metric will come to -0.183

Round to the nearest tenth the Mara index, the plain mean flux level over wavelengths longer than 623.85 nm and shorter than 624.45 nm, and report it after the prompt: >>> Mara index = 11.4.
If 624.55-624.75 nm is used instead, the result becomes 11.5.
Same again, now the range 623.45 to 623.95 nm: 10.7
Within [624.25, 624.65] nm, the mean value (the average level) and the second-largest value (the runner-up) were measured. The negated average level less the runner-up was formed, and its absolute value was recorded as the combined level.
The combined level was 24.4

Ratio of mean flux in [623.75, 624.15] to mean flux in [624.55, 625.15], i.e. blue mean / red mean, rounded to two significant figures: 0.88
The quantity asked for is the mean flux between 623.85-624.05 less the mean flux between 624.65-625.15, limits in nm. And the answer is -2.3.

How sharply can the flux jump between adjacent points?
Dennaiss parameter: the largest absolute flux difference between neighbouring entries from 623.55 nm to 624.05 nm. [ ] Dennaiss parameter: 1.1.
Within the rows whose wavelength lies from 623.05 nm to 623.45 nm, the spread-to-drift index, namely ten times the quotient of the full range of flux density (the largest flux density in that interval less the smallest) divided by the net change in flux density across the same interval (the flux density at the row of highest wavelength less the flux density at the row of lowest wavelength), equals -43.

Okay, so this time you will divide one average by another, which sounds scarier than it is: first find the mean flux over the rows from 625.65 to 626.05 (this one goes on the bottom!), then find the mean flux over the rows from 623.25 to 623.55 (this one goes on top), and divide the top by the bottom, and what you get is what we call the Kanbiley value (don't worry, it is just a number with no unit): 0.951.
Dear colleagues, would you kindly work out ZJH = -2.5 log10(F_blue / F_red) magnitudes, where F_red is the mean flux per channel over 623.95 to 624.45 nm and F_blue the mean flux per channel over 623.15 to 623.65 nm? 0.063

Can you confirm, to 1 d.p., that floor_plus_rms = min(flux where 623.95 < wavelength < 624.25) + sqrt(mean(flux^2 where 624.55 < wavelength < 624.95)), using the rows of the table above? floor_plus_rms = 22.0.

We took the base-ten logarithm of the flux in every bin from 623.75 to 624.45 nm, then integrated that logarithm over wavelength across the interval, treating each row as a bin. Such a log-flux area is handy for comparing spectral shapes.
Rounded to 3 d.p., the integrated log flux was 0.737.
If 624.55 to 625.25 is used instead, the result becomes 0.764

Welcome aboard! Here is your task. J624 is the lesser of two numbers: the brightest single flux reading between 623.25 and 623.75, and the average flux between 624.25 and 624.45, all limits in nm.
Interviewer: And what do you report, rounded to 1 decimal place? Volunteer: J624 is 11.4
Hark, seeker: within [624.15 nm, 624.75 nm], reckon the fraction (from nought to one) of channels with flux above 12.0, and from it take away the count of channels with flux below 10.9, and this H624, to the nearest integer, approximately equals 0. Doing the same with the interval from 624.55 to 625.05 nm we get 1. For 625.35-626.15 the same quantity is -3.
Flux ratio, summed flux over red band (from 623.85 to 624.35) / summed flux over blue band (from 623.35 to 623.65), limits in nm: 1.75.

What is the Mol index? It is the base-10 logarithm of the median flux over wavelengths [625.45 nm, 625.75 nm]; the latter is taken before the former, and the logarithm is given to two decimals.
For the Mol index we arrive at 1.02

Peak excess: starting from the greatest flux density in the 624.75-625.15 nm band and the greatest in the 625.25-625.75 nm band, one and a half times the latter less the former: 6.6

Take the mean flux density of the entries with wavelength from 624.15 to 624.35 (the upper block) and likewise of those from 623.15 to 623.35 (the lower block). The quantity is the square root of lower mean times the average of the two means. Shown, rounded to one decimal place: 11.2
